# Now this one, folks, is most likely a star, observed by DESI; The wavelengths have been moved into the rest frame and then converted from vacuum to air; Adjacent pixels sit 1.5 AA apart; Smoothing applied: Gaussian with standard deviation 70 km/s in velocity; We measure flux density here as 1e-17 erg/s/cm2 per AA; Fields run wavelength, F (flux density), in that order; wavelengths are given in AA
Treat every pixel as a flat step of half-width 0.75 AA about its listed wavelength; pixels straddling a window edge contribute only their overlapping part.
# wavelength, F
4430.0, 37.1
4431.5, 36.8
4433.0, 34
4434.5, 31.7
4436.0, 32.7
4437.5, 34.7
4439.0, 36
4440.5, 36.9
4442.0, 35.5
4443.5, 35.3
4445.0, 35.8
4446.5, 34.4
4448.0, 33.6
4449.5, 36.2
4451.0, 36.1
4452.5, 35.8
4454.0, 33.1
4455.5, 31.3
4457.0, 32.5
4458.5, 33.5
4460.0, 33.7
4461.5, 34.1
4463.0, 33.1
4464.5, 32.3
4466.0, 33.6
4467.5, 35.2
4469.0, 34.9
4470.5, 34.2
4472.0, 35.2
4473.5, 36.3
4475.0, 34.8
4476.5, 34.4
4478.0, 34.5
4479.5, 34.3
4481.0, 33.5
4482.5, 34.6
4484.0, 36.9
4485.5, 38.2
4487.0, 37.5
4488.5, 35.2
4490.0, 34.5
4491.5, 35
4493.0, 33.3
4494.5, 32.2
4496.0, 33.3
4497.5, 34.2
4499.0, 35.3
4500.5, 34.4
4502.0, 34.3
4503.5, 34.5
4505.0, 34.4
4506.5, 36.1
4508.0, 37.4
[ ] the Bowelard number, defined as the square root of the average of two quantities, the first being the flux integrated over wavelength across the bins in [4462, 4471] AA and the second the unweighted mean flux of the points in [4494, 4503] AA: 13.0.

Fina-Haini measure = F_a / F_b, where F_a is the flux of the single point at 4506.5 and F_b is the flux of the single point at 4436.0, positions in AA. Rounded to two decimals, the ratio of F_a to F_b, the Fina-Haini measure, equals 1.10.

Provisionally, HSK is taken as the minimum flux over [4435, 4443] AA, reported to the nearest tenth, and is 32.7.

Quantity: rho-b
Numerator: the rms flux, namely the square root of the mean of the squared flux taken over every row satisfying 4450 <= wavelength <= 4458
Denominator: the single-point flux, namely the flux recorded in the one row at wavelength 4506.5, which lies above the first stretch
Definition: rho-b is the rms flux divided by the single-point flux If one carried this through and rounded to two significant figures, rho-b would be 0.94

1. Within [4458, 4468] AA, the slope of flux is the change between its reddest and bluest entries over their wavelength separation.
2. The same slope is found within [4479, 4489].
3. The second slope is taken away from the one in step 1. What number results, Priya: 0.1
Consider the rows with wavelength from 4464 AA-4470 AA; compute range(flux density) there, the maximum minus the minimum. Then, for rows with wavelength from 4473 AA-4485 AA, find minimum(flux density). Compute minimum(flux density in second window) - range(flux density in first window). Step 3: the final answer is 30.6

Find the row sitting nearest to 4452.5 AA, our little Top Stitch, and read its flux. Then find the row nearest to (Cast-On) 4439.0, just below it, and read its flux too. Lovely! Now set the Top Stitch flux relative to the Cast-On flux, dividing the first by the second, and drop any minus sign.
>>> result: 0.99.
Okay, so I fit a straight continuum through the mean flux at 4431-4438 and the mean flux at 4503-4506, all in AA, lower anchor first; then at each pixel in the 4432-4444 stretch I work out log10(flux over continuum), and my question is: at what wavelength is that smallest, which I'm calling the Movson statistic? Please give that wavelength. 4434.5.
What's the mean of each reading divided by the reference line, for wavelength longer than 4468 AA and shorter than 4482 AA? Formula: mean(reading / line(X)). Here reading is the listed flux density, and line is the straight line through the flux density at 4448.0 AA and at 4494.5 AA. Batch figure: 1.06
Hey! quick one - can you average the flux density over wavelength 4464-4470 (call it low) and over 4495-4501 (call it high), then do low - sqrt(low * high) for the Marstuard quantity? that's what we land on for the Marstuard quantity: -0.1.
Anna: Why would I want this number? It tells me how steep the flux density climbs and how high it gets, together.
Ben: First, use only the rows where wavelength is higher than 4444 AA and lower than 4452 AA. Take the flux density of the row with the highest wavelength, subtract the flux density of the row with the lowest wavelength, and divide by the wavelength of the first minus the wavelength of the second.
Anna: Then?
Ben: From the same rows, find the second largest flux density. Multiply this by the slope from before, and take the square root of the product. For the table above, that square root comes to 1.3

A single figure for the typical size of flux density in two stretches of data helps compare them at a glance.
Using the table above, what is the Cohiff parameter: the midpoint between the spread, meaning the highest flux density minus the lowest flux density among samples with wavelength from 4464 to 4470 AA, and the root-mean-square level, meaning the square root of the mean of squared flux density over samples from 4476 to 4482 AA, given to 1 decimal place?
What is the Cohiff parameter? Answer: 18.5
